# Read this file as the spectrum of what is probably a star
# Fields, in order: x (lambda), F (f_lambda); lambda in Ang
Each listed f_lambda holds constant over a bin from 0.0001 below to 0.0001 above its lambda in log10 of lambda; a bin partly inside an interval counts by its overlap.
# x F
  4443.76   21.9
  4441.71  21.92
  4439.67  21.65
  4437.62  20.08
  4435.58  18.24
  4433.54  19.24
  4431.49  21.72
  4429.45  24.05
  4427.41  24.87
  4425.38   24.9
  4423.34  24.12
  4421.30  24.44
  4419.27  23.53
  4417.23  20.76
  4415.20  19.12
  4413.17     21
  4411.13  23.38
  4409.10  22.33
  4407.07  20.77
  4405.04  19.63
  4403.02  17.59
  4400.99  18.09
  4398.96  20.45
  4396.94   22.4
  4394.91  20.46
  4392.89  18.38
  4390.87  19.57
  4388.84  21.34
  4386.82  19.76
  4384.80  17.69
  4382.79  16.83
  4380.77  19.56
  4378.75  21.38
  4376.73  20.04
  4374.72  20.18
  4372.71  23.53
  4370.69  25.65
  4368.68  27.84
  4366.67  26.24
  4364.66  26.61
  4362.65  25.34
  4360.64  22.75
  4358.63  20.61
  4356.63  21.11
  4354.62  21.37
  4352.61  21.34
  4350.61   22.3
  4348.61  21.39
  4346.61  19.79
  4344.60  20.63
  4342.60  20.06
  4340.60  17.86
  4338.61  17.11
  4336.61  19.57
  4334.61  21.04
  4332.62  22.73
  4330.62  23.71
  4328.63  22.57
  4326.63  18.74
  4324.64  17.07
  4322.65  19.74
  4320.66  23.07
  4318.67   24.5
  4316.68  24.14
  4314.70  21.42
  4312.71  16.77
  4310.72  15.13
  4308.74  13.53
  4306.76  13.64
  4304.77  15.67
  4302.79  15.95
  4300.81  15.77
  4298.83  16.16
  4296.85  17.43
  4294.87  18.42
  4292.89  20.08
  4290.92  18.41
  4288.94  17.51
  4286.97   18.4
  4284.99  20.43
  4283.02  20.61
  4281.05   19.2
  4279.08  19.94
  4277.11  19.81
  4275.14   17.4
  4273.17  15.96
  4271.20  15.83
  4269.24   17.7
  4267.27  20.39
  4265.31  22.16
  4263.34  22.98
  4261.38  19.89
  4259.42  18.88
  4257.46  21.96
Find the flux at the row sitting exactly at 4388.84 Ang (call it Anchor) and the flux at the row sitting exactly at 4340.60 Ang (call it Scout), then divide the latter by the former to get 0.84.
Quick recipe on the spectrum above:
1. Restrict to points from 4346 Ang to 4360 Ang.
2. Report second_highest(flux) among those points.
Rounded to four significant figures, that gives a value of 21.39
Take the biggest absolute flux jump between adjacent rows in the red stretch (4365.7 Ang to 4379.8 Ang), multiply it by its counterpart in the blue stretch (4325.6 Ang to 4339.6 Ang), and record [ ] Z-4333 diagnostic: 12.8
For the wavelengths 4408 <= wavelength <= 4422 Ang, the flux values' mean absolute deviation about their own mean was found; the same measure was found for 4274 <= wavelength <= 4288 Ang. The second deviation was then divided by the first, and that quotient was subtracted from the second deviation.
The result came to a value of 0.3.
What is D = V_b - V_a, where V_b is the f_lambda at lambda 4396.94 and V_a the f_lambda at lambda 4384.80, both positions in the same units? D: 5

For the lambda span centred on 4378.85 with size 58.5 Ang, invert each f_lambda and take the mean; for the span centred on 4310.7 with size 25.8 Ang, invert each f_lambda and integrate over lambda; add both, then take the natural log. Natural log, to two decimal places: 0.43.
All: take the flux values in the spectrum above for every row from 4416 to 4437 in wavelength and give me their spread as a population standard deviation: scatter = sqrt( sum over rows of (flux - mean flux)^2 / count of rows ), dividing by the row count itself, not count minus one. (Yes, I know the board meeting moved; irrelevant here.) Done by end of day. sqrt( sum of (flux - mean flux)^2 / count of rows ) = 2.31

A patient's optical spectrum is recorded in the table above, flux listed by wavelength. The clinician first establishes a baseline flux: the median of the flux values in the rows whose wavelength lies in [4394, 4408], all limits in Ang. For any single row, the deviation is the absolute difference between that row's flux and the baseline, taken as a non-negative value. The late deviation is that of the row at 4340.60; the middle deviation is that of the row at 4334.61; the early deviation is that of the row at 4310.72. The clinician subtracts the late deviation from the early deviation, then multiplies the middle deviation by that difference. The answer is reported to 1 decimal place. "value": 1.6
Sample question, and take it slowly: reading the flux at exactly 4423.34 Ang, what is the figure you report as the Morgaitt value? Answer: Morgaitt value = 24.12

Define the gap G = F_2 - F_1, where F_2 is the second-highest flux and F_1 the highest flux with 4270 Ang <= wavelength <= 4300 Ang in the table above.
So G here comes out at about -0.18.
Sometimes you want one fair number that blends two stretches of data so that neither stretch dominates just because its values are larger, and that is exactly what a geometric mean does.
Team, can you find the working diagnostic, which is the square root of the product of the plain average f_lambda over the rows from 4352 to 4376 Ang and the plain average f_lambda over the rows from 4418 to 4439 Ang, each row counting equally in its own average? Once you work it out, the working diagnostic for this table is 23.0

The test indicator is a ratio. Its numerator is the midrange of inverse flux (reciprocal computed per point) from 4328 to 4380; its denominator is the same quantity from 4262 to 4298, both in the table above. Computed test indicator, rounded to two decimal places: 0.88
